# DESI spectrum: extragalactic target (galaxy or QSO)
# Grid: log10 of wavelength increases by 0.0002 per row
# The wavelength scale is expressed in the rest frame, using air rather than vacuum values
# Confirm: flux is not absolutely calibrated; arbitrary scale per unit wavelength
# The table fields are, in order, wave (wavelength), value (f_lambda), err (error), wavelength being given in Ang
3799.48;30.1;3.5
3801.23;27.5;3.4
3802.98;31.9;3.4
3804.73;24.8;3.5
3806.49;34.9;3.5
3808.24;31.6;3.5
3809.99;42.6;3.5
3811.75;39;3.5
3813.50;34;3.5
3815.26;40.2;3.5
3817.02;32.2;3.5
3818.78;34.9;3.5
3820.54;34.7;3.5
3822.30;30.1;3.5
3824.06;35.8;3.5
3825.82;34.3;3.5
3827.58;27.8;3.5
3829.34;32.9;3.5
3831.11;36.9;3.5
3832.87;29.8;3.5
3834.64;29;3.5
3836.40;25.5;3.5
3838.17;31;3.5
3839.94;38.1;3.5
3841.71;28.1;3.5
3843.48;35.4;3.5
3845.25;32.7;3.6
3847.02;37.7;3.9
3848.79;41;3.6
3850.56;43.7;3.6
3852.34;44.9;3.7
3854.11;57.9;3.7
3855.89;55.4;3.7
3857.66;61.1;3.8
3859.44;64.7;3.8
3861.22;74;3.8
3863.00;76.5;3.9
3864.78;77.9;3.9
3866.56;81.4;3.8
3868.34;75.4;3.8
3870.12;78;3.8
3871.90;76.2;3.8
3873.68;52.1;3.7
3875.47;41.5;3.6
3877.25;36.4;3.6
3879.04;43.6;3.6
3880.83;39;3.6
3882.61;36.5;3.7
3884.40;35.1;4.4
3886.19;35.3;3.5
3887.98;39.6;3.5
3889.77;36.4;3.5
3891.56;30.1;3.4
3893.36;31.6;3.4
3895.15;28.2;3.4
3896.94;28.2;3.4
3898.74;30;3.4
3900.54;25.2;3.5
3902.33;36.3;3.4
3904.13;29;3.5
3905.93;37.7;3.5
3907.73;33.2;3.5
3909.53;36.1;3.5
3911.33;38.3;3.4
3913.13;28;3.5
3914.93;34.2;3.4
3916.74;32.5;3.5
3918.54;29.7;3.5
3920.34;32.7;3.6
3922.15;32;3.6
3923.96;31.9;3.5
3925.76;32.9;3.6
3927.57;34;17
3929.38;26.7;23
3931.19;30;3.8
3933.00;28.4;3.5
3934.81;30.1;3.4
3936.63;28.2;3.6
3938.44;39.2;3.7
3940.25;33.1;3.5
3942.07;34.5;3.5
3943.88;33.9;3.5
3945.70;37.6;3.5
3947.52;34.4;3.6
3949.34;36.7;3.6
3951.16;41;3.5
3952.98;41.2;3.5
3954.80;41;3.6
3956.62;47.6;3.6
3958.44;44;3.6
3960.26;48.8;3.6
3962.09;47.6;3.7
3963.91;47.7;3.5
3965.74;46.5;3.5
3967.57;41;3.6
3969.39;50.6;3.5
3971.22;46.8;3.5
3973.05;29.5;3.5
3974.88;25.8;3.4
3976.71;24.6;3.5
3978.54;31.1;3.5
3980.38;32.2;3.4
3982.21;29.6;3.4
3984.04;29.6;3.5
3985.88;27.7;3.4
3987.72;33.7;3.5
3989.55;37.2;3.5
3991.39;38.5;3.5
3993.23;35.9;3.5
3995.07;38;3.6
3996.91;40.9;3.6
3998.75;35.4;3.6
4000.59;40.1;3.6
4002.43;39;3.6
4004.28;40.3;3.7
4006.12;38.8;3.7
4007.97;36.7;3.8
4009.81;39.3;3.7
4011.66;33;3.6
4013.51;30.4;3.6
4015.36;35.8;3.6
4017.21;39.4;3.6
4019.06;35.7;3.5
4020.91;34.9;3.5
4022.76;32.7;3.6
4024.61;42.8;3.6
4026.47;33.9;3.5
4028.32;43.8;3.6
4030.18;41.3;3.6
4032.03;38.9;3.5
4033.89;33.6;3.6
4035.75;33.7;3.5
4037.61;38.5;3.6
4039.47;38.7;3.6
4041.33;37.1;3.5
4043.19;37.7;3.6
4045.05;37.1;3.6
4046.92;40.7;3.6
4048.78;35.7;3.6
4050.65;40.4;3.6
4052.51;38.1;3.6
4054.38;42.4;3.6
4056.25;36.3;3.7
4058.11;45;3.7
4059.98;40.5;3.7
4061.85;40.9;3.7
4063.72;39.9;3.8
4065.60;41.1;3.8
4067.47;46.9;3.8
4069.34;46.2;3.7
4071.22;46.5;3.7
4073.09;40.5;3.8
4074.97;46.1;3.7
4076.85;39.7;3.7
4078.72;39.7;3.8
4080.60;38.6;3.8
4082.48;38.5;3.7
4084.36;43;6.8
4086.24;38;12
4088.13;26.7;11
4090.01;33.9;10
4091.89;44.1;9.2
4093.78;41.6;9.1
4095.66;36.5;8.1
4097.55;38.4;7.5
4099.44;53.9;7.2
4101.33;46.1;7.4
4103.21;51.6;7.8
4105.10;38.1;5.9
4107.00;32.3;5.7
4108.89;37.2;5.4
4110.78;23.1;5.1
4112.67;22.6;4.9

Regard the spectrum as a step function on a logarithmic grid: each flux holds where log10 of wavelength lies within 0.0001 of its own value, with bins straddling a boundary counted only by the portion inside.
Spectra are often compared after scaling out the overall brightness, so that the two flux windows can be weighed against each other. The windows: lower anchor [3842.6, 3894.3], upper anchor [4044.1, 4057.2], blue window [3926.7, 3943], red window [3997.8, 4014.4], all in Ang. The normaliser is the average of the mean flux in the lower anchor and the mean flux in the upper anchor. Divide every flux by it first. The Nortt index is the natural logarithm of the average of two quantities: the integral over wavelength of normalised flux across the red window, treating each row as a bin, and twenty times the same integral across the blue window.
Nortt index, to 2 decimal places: 4.80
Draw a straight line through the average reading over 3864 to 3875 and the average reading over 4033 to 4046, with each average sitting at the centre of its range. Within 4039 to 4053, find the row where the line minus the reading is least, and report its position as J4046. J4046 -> 4050.65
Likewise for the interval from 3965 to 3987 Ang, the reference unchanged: 3969.39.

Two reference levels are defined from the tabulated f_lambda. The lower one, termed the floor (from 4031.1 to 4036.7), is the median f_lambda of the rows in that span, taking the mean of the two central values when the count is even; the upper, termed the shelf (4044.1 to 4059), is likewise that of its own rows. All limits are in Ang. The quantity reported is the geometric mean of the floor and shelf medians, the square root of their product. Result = 36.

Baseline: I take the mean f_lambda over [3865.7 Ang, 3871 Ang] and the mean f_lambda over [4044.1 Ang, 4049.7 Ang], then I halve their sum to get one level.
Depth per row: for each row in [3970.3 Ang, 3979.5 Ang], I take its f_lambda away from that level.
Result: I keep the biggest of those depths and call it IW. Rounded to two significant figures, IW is 33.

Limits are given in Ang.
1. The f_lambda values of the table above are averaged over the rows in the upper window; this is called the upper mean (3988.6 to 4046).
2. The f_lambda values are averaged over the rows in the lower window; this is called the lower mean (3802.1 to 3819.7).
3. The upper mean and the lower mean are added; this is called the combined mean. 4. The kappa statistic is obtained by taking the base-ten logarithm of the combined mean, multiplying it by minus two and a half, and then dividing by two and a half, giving -1.86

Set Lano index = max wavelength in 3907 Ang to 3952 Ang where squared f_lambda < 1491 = 3949.34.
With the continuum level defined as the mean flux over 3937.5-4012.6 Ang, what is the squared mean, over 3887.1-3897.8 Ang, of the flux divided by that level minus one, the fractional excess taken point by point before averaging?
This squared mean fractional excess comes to 0.0208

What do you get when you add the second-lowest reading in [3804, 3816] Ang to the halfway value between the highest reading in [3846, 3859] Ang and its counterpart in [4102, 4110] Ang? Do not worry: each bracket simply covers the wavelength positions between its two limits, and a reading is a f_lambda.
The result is 88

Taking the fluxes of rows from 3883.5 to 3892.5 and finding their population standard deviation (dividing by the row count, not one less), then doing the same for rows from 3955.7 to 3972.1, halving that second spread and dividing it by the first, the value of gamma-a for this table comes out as 0.4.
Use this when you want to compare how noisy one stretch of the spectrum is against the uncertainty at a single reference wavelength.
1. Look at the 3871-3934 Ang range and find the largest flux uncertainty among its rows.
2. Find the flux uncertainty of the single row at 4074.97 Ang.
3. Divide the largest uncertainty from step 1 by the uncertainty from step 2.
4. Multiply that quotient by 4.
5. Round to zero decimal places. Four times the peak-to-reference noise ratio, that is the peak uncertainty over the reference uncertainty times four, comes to 25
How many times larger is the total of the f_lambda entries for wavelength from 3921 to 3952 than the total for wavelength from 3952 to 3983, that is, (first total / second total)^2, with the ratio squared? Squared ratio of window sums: 0.70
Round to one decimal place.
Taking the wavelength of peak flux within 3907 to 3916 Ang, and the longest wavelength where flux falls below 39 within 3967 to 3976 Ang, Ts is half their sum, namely 3943.1 Ang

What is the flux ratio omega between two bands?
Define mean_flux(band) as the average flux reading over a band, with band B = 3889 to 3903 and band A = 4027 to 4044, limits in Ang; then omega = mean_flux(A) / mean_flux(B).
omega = 1.24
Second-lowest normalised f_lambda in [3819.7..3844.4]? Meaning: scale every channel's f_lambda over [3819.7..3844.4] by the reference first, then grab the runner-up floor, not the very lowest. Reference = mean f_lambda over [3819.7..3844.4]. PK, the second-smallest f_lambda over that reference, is 0.87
